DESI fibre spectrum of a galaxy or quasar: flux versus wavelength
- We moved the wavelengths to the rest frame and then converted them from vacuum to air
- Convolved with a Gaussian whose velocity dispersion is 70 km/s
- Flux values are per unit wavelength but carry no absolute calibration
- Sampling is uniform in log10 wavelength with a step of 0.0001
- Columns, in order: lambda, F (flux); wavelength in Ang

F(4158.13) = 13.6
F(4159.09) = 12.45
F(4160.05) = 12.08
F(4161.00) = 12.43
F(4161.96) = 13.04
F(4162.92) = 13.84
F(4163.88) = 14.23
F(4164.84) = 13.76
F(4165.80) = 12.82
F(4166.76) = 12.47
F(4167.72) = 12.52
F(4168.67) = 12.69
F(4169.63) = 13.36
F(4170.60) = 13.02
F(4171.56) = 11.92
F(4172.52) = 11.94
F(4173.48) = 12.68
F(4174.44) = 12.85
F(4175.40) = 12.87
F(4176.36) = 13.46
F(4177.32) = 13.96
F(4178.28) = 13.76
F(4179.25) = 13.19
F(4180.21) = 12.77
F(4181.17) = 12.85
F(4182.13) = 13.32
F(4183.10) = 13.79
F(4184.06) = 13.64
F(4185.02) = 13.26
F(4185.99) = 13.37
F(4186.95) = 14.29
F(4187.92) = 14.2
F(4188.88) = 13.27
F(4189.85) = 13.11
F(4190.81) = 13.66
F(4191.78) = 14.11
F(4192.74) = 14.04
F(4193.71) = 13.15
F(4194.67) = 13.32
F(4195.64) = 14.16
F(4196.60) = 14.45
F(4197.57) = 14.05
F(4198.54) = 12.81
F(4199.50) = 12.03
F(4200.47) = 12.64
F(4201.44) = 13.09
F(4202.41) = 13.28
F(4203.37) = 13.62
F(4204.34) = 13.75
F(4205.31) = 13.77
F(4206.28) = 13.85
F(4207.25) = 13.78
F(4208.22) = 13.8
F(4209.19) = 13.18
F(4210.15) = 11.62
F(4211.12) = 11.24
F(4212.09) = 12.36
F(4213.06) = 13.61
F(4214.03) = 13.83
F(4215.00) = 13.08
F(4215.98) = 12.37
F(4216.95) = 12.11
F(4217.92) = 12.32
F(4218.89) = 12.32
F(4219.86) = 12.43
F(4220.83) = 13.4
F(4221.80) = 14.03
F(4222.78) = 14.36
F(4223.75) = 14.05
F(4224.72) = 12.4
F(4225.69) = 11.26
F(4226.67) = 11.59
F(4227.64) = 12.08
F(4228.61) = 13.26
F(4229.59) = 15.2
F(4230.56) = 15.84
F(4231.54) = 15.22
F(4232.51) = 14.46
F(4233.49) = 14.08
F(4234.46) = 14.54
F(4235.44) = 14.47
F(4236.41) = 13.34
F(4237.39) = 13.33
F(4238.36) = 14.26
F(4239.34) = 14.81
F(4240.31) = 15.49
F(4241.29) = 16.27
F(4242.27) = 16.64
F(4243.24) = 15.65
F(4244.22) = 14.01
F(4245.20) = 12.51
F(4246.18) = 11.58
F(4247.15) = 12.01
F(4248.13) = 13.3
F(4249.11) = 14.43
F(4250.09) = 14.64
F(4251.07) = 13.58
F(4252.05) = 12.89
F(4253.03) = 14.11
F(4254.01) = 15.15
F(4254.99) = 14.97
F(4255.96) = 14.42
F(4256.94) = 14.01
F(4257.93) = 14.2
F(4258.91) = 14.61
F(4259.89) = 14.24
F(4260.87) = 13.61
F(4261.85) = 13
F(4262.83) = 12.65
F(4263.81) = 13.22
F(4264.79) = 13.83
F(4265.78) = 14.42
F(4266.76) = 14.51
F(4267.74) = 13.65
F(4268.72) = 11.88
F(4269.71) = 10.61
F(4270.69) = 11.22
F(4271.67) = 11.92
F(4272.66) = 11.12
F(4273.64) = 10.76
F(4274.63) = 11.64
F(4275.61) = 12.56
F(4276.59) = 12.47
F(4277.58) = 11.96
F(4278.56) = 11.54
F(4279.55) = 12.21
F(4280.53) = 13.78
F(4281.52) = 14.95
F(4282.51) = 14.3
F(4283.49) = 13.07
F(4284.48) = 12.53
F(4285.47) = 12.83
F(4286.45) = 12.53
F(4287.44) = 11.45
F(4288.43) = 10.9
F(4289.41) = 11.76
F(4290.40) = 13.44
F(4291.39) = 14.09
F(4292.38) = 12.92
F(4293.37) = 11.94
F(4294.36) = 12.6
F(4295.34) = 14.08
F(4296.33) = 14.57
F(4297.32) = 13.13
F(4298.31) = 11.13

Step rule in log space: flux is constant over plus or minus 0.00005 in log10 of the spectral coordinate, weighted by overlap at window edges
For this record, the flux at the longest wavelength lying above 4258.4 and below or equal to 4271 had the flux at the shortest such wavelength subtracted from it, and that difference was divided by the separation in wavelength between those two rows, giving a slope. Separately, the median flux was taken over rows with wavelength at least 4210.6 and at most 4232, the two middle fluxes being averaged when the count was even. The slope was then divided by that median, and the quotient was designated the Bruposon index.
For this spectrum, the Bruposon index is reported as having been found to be -0.023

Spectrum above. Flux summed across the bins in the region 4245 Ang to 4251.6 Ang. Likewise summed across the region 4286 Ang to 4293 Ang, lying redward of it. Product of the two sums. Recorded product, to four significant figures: 8017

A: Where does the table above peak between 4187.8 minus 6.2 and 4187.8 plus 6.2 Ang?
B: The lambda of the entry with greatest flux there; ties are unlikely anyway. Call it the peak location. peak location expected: 4186.95 Ang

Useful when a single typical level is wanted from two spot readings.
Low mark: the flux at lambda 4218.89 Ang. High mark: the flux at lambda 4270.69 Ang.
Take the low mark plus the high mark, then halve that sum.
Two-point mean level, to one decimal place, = 11.8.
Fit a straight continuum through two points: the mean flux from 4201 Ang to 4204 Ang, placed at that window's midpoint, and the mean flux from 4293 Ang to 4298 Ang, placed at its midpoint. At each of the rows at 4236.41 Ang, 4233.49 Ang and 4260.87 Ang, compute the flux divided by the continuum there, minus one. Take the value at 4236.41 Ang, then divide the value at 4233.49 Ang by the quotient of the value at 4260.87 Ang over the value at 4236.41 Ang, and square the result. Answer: 0.0000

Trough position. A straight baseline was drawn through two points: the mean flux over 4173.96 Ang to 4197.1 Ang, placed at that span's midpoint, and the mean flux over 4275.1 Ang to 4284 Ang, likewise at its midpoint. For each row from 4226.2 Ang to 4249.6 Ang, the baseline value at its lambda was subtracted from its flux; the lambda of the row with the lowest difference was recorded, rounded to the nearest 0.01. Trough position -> 4226.67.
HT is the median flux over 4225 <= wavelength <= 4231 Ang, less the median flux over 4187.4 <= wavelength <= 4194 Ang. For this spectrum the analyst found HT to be -1.0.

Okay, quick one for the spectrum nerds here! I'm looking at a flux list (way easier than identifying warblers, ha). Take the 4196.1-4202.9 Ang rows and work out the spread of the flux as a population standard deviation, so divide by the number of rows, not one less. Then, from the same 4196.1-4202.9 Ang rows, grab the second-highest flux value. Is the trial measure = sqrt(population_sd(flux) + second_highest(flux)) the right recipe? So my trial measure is 3.85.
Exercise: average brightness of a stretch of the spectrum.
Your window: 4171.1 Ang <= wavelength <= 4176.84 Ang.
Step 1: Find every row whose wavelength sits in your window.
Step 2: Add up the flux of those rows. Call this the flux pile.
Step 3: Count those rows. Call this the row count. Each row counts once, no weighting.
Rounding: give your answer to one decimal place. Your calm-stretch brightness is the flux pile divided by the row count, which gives 12.6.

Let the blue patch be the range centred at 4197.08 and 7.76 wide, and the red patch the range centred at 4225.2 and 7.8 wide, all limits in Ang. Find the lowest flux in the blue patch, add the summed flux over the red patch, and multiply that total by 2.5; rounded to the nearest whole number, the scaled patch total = 288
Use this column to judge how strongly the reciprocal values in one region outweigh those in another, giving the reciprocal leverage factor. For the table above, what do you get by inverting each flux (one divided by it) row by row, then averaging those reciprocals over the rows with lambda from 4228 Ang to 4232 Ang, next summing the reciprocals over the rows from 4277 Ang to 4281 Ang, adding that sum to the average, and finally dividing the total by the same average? 5.8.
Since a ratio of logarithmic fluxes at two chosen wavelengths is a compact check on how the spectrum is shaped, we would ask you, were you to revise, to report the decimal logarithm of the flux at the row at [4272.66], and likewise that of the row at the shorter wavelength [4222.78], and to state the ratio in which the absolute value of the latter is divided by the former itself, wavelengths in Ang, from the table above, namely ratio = 1.11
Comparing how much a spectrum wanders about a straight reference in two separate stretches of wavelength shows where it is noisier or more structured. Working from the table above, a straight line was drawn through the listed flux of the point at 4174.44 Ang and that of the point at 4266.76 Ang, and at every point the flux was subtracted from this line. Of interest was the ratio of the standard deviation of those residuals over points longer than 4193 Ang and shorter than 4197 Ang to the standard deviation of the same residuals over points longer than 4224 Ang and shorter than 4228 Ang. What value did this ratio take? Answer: 1.20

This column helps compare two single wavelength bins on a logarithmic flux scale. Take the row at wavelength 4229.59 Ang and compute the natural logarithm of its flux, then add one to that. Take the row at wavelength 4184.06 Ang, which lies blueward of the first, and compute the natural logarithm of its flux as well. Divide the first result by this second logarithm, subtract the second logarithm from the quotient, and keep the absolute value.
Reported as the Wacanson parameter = 1.19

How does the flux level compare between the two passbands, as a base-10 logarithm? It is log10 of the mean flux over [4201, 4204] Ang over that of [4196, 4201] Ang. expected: 0.00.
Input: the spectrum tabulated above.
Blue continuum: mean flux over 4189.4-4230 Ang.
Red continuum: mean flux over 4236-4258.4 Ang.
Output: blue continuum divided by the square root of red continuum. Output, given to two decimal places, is 3.50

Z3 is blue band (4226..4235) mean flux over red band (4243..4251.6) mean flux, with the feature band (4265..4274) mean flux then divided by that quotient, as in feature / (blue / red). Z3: 11.8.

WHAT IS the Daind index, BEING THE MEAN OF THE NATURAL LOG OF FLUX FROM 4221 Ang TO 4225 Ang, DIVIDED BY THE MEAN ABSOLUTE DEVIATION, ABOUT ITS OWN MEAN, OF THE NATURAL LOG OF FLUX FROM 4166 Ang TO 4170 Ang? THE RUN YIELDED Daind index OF 113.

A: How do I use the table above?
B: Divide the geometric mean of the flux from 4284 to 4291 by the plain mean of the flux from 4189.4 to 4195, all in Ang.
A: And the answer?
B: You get 0.90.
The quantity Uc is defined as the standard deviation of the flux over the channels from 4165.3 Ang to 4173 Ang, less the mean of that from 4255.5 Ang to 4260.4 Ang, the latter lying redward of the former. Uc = -13.8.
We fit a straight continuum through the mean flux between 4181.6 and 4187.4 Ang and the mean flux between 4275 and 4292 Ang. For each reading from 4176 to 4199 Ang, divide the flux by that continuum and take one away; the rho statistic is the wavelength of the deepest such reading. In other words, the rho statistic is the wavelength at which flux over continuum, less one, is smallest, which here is 4180.21 Ang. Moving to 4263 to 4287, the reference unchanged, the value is 4269.71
